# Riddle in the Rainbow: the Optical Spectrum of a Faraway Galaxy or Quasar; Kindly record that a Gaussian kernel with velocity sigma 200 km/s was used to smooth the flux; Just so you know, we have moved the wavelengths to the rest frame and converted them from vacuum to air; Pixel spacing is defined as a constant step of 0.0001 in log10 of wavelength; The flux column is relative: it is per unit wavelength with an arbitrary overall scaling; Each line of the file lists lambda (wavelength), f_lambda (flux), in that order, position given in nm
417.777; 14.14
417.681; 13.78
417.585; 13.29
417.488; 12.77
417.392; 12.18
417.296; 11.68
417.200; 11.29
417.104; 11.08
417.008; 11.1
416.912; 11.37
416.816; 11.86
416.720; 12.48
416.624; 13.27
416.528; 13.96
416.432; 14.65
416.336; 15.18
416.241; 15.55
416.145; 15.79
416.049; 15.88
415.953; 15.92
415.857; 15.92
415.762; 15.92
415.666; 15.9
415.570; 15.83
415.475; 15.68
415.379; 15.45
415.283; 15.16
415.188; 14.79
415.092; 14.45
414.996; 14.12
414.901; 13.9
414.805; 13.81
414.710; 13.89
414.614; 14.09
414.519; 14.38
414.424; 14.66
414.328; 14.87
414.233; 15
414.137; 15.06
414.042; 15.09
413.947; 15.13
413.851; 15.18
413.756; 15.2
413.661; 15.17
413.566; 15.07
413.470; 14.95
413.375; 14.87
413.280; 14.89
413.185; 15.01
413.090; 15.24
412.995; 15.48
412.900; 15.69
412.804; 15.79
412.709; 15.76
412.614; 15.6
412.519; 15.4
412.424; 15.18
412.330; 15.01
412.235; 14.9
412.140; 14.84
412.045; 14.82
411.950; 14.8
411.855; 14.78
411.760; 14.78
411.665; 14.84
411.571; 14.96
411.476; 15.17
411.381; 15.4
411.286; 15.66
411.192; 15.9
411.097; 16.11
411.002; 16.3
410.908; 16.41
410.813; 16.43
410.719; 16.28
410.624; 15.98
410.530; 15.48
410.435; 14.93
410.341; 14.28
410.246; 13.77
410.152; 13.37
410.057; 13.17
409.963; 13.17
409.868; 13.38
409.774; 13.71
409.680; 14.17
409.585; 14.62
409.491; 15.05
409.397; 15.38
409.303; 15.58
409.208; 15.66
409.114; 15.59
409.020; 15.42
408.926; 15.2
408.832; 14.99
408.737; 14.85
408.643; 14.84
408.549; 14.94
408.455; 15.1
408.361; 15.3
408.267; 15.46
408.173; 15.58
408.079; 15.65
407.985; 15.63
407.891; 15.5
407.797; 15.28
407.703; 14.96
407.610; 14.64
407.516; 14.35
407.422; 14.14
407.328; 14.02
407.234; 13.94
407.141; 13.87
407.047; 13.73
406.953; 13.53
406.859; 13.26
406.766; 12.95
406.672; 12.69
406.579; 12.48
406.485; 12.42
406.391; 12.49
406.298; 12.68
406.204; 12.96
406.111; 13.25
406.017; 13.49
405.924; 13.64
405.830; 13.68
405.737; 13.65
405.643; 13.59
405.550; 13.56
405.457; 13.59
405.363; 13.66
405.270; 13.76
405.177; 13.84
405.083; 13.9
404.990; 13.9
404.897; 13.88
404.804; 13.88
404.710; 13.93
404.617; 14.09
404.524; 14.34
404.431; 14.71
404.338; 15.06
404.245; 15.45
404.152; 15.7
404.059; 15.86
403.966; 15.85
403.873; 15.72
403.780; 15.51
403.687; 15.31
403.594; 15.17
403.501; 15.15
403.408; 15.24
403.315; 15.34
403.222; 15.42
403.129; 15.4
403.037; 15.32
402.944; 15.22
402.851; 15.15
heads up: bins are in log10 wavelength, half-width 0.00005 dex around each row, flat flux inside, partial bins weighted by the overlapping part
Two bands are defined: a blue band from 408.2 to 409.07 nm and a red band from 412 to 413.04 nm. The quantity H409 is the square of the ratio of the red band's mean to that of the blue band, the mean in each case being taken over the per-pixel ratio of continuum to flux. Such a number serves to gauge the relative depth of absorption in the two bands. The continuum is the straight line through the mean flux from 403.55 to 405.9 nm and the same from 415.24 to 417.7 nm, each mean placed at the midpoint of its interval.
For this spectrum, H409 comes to 0.95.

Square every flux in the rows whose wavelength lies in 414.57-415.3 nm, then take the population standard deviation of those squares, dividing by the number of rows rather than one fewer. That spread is 13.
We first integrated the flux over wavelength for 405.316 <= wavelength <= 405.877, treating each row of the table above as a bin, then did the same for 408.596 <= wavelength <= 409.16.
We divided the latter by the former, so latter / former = 1.12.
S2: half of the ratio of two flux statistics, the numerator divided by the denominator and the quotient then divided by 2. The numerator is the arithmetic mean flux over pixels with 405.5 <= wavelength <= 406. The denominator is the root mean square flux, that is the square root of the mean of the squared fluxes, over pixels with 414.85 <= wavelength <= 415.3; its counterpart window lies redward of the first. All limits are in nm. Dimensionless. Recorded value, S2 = 0.470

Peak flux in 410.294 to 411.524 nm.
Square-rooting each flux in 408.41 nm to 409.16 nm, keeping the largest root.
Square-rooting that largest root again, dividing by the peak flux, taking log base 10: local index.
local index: -0.917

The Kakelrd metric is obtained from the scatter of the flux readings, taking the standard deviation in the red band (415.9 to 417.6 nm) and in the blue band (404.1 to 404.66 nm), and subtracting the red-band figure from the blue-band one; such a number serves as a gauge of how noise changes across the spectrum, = -1.2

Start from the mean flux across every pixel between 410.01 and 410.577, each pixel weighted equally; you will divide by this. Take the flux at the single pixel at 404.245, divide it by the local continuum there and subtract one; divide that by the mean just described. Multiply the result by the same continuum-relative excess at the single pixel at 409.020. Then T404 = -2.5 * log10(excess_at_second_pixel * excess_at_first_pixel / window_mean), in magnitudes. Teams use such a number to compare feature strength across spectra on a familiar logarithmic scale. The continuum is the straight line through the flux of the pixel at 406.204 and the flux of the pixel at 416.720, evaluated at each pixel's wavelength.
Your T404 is 6.5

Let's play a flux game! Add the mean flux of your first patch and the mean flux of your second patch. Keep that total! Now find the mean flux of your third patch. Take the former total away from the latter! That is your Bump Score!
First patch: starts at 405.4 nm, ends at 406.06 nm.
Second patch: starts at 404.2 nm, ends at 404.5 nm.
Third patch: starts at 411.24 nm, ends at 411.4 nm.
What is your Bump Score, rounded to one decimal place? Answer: -13.1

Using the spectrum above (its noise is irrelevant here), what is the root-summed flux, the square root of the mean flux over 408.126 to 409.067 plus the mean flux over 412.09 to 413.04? 5.53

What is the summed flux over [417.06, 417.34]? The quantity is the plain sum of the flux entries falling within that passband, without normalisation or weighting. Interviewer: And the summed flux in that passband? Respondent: 34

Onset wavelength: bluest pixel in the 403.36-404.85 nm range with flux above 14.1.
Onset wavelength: 403.408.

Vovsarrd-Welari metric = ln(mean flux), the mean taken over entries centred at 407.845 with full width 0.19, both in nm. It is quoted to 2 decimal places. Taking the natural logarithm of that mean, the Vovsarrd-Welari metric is 2.73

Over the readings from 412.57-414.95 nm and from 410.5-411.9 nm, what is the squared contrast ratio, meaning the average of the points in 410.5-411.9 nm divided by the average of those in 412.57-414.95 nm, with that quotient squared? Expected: 1.09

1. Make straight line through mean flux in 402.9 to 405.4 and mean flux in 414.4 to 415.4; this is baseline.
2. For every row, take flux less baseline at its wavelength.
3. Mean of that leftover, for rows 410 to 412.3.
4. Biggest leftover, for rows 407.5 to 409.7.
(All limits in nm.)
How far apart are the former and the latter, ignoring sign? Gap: 0.45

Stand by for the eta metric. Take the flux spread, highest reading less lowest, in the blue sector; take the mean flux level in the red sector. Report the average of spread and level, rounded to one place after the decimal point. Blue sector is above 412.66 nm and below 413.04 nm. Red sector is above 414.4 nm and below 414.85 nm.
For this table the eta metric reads 7.2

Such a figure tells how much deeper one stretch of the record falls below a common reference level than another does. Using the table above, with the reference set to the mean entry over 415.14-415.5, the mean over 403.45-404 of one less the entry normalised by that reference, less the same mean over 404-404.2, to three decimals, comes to 0.022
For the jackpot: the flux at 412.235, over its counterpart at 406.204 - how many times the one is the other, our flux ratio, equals 1.15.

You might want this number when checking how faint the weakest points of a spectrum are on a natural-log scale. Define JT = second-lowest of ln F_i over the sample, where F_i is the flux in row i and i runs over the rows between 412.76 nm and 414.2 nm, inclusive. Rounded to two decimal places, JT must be 2.70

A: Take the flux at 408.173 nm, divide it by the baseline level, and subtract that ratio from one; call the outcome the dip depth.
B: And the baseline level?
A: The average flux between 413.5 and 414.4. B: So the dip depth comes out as -0.03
